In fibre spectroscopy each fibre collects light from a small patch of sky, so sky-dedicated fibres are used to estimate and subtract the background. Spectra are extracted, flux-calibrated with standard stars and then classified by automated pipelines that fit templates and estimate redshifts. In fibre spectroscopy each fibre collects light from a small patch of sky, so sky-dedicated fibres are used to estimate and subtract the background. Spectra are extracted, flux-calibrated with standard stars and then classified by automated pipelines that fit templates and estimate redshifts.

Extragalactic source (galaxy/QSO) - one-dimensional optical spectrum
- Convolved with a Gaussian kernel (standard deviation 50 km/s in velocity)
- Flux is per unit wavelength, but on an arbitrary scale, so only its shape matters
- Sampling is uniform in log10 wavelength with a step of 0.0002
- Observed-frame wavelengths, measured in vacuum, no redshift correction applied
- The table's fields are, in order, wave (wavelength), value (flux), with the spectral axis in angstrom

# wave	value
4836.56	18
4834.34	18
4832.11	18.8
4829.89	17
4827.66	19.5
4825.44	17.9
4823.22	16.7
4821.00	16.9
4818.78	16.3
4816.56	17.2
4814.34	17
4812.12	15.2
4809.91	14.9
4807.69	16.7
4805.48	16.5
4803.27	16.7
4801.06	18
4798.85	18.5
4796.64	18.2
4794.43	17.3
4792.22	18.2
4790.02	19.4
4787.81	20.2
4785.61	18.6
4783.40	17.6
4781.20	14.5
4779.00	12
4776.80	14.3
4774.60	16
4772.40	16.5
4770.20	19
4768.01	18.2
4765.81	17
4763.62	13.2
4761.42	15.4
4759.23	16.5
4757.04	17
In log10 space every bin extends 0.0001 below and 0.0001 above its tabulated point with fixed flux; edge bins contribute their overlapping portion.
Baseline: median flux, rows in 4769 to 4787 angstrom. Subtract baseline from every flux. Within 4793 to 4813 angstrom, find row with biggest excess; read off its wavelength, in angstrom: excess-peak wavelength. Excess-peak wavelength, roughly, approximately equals 4798.85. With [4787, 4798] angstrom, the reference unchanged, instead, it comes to 4787.81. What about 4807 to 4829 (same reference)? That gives 4827.66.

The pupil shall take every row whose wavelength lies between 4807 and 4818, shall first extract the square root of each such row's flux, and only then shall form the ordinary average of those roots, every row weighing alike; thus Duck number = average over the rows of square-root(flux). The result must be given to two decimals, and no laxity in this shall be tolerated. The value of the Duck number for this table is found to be 4.02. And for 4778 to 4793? 4.14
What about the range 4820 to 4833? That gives 4.22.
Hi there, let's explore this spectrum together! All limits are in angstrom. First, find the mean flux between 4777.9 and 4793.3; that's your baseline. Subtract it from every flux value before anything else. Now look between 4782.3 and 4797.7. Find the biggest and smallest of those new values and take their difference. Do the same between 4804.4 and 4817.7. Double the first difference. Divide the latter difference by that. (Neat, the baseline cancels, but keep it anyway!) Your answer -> 0.40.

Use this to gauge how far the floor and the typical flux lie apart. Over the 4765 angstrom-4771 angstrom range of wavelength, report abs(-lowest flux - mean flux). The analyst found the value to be 35.1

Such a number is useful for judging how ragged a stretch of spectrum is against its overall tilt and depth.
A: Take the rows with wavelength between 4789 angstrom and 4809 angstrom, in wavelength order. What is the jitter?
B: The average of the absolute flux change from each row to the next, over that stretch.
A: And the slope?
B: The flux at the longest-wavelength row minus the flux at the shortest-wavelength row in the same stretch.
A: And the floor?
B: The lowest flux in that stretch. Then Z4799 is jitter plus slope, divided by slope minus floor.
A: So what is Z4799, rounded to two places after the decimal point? 0.10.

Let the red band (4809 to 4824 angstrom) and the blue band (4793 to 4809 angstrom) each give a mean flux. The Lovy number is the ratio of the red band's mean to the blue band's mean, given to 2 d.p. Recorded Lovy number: 0.94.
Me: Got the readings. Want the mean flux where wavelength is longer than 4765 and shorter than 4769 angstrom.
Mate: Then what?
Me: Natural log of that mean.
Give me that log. 2.868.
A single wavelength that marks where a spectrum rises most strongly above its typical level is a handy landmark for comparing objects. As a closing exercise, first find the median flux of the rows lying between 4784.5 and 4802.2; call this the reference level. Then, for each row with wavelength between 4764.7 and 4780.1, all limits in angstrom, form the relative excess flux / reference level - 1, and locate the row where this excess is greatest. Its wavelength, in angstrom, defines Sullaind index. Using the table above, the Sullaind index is 4770.20 angstrom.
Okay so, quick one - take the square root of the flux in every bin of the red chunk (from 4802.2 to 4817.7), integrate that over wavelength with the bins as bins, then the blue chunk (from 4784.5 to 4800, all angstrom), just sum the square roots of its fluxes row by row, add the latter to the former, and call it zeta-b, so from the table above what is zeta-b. 92.8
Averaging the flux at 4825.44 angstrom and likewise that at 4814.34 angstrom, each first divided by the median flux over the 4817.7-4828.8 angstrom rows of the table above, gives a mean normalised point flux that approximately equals 1.03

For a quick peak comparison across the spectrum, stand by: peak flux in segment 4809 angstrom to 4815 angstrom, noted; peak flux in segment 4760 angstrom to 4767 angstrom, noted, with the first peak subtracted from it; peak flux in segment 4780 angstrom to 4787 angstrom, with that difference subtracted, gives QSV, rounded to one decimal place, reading 18.6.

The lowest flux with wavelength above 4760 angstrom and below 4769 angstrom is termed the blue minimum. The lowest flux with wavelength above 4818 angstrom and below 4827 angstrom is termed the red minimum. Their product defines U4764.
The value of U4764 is 215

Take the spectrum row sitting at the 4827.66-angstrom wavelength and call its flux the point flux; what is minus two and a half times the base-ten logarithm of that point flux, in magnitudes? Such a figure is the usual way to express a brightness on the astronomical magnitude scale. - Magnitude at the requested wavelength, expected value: -3.23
